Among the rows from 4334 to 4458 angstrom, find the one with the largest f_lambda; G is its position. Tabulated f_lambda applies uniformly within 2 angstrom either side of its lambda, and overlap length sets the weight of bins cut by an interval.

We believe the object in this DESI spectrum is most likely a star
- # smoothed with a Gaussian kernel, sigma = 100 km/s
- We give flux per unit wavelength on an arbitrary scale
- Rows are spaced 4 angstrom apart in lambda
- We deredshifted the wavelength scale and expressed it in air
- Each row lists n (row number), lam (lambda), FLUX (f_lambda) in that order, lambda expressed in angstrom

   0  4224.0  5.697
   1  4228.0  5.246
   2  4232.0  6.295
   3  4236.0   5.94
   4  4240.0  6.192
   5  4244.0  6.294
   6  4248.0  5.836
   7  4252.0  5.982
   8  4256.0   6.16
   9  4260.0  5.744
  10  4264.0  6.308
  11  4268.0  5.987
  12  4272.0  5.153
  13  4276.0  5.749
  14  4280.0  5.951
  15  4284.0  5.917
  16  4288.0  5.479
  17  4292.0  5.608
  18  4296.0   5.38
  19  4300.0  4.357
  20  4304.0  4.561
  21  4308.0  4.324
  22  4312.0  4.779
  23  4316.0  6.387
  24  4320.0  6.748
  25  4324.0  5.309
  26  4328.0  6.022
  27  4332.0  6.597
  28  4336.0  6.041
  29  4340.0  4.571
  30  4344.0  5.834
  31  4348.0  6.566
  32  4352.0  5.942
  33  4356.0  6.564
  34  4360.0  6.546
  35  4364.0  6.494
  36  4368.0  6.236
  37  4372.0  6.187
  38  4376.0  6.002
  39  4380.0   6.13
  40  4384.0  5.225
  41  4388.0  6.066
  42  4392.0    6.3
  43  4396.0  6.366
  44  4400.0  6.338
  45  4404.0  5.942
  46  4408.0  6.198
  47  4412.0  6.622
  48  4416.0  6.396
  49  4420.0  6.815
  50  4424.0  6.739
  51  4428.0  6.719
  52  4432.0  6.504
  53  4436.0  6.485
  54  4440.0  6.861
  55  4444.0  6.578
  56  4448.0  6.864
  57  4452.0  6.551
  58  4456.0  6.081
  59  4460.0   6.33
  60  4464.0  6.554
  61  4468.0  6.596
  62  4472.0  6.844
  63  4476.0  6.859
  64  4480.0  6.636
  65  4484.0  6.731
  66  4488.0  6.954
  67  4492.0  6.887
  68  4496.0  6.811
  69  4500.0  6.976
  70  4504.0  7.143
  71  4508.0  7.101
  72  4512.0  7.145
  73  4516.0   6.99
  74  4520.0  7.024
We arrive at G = 4448.0 angstrom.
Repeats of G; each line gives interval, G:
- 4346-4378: 4348.0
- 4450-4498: 4488.0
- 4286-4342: 4320.0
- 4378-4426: 4420.0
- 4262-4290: 4264.0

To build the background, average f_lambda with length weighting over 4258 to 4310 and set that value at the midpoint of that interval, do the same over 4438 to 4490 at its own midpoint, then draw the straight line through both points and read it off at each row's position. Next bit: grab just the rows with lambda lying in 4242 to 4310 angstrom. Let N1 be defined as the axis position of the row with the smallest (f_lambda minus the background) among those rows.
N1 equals 4308.0 angstrom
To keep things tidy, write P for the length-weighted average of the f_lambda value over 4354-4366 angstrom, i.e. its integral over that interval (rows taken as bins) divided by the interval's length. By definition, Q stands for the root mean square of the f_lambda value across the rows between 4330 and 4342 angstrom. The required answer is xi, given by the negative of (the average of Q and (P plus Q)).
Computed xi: -9.07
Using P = 6.5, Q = 5.8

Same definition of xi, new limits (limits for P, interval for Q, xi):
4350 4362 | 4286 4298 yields -8.67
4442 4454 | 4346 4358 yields -9.70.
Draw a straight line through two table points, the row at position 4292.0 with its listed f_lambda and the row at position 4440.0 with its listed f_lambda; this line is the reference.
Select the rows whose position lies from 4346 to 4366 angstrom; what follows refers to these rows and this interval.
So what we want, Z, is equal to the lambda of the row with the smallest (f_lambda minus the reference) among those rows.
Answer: 4352.0 angstrom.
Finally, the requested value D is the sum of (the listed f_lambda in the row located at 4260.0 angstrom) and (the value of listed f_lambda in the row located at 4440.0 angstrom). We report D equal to 12.6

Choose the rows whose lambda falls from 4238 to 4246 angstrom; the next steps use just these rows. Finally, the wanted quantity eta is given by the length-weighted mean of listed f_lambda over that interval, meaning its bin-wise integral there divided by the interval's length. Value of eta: 6.2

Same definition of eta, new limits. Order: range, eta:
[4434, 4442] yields 6.7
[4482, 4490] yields 6.8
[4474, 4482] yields 6.7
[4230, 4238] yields 6.1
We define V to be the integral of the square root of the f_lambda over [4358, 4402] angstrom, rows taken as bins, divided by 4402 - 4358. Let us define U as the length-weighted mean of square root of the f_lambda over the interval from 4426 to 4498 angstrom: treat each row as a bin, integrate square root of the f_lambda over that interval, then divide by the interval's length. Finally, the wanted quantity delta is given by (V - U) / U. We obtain -0.04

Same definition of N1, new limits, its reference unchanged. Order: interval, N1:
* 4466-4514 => 4480.0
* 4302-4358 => 4308.0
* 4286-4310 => 4308.0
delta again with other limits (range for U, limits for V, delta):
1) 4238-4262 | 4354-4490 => 0.03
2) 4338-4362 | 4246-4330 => -0.03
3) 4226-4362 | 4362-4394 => 0.03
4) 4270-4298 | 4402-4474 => 0.08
